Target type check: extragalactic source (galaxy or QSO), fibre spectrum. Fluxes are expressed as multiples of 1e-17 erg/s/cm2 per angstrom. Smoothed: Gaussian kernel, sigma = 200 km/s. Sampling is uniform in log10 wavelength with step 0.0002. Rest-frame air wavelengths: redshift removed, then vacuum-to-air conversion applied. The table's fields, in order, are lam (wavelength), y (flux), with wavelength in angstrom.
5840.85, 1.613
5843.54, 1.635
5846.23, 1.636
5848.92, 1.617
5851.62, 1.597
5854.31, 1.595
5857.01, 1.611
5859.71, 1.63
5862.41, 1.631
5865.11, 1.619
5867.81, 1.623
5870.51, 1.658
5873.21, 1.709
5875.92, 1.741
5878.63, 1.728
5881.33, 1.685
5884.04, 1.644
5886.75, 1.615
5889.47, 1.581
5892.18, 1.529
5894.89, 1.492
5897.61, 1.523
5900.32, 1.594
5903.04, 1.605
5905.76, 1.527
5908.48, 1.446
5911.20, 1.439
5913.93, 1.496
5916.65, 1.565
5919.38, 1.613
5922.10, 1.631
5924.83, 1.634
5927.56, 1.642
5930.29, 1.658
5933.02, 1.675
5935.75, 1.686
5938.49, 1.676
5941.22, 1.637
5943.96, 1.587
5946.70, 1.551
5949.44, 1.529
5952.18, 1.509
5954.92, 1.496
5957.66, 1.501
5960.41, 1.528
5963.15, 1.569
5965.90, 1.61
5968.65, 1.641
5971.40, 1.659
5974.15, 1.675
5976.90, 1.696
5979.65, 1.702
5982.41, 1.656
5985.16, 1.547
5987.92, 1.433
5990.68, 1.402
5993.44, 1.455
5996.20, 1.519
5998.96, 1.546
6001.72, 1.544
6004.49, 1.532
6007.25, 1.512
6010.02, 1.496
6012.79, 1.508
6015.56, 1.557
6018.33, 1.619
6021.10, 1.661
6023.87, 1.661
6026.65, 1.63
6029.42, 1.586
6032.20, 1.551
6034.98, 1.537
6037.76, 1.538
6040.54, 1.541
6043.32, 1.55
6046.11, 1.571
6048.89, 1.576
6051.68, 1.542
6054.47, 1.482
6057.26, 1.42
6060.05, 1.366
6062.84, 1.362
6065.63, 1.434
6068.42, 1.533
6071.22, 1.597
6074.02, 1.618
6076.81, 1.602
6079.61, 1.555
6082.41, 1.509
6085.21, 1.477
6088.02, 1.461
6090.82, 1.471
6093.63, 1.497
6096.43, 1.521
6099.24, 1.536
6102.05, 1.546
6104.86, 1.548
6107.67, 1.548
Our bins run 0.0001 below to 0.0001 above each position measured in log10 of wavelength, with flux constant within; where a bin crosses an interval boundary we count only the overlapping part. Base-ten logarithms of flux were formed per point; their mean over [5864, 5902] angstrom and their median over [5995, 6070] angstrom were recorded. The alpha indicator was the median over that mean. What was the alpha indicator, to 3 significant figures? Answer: 0.893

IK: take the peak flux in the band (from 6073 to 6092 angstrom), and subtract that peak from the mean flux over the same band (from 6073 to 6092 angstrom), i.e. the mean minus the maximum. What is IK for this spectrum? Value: -0.09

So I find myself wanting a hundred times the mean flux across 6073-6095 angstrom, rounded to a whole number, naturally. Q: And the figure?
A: 152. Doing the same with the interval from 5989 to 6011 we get 150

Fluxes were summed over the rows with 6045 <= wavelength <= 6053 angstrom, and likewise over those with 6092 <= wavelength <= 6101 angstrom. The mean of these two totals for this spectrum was 4.6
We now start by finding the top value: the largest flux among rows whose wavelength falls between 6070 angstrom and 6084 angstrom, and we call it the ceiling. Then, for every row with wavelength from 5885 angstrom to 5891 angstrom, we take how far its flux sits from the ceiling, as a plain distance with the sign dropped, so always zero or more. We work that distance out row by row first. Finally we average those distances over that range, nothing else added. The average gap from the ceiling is 0.02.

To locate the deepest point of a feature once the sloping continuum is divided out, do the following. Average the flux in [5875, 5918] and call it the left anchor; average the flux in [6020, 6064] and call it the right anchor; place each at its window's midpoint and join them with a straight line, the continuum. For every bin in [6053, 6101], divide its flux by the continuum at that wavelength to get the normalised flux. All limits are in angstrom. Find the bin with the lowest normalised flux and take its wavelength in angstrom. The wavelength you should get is 6062.84 angstrom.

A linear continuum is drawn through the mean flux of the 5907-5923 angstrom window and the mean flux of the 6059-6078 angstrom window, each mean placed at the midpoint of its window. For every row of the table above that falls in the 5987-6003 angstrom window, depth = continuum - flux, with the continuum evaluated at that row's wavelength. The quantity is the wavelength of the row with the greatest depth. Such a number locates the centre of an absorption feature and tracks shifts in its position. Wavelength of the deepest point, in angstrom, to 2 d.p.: 5990.68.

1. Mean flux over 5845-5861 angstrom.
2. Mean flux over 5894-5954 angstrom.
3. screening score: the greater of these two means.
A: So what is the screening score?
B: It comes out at 1.61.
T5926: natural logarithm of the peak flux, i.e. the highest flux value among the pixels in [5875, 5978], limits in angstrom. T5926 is 0.554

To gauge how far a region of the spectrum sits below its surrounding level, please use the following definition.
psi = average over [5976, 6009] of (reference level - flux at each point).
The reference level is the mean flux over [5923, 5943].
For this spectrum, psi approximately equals 0.11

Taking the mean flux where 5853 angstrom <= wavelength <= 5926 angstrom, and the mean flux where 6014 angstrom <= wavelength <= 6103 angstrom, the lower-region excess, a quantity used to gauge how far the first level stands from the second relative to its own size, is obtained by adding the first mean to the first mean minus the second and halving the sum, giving 0.83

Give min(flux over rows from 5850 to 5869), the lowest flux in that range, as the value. 1.595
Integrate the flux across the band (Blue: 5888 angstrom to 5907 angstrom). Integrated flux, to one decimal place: 29.5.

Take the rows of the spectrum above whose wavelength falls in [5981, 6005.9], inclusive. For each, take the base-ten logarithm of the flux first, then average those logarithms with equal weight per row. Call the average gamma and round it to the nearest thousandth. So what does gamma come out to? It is 0.180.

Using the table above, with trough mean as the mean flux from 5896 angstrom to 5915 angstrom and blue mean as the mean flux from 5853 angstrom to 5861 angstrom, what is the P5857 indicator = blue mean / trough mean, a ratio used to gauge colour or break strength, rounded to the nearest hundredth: 1.06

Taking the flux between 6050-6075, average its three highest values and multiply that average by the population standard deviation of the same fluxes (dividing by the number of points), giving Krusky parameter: 0.142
